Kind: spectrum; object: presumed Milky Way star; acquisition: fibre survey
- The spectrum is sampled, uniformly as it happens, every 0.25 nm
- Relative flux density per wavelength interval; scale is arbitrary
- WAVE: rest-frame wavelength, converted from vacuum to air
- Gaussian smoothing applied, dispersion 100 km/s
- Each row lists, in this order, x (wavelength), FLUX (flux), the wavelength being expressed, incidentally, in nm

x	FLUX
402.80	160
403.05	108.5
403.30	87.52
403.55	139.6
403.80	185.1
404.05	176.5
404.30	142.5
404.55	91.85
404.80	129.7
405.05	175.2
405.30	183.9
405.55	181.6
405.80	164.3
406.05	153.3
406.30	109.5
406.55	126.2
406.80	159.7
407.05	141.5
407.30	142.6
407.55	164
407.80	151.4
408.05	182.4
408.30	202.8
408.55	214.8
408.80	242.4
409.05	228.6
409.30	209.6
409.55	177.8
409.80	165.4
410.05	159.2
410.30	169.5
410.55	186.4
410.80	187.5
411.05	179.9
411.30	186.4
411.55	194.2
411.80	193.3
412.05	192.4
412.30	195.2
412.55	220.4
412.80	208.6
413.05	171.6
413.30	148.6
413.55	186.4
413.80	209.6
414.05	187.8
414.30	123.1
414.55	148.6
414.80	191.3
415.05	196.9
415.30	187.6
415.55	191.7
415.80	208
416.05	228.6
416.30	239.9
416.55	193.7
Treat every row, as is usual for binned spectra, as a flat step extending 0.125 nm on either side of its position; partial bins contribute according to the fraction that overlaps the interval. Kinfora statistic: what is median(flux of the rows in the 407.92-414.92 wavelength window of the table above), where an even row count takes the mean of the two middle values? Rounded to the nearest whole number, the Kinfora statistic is 188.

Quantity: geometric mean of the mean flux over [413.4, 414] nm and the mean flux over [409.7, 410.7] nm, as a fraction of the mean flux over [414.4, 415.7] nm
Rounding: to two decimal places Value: 1.00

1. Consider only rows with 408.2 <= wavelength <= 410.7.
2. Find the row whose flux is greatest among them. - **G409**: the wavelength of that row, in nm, 408.80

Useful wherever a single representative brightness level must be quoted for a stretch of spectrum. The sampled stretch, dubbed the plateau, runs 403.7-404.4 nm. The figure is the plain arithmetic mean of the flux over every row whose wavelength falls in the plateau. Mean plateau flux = 168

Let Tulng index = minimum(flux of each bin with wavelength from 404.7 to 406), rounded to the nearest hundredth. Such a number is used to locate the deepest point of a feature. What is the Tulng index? 129.70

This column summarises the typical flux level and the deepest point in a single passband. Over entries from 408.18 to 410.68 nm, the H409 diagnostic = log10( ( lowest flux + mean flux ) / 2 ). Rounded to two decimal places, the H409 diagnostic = 2.25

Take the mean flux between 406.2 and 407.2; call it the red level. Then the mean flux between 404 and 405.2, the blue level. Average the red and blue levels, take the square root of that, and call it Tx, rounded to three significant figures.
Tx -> 11.8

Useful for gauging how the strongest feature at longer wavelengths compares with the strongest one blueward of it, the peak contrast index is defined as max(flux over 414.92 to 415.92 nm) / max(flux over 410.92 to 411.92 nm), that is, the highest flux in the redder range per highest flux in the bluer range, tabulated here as 1.07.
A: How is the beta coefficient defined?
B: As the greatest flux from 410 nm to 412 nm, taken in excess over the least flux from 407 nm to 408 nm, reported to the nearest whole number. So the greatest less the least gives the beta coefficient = 53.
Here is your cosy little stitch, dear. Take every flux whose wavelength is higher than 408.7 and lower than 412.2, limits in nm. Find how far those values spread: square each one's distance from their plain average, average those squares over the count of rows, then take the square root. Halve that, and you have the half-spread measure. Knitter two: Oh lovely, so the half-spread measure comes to 11.1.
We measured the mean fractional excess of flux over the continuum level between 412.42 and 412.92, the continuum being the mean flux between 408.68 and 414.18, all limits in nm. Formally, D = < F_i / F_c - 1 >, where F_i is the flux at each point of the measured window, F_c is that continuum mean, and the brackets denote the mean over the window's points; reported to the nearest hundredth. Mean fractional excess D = 0.12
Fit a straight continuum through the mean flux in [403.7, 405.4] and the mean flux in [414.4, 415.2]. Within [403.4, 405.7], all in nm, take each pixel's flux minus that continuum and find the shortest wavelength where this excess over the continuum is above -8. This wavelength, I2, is 403.80 nm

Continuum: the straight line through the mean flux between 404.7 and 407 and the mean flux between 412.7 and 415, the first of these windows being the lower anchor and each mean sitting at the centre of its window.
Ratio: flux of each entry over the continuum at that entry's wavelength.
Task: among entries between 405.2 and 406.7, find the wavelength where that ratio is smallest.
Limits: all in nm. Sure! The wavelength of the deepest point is 406.30 nm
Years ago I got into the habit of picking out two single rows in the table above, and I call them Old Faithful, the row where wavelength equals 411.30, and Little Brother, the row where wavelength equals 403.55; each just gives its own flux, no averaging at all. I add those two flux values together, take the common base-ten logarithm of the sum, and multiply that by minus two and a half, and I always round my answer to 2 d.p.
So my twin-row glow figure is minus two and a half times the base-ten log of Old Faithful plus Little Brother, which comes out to -6.28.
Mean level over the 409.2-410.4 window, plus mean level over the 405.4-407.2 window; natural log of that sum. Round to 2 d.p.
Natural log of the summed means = 5.78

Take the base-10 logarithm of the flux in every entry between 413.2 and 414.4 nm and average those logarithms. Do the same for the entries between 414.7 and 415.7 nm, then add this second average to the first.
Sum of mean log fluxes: 4.51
